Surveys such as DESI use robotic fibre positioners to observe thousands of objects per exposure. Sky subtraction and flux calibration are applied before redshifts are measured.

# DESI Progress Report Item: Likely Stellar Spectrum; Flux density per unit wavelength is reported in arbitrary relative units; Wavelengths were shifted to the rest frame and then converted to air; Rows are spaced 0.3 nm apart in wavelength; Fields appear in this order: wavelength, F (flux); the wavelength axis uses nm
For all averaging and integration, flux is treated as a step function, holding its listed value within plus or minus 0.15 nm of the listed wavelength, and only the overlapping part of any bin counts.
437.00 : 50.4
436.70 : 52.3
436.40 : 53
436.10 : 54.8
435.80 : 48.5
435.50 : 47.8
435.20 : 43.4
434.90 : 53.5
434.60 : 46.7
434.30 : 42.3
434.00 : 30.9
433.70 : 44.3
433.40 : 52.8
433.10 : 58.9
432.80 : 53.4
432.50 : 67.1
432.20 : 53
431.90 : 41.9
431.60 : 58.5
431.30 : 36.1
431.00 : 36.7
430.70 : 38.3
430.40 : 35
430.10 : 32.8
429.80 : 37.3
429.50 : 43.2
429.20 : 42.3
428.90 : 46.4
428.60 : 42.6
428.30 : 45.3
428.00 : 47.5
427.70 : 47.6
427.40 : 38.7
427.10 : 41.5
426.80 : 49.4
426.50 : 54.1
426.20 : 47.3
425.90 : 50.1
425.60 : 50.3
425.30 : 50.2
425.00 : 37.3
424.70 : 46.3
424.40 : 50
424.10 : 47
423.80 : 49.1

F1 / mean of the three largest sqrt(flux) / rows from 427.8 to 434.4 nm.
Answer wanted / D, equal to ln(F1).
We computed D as 2.06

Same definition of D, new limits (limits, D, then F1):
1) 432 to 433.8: 2.04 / 7.7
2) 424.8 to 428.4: 1.97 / 7.2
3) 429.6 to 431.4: 1.81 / 6.1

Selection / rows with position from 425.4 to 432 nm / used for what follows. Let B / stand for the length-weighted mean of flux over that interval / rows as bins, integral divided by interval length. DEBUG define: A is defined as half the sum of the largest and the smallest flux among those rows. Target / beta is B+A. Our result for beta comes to 89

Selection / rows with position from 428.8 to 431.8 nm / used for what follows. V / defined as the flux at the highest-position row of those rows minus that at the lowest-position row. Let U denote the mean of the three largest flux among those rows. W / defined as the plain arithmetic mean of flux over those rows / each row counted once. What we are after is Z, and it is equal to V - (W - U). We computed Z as 20.8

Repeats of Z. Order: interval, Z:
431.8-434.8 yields 15.5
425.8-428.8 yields -2.7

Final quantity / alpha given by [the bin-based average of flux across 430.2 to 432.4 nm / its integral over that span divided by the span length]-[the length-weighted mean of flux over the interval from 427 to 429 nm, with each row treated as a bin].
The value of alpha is -1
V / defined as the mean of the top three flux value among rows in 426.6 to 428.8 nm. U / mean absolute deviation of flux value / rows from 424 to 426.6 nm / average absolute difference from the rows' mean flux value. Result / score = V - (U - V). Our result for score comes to 93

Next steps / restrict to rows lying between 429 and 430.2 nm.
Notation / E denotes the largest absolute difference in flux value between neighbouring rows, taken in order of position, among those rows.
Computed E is 6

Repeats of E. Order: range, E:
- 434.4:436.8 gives 10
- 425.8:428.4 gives 9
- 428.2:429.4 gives 4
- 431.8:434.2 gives 14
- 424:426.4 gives 13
